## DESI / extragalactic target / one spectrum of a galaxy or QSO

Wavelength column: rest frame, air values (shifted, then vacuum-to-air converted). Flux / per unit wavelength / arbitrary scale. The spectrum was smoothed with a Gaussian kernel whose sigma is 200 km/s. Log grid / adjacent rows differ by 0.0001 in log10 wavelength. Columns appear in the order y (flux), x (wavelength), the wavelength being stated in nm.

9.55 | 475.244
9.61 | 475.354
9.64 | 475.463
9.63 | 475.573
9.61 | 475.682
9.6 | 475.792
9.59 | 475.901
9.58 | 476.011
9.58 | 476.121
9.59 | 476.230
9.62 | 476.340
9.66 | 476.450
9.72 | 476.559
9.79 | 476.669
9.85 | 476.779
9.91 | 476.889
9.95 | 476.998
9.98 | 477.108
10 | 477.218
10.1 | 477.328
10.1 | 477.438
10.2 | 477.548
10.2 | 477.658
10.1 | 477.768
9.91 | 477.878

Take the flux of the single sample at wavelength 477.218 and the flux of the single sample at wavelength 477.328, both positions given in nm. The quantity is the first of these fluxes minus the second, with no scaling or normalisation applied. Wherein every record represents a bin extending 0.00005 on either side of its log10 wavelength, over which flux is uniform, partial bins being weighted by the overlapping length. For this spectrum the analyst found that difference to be -0.10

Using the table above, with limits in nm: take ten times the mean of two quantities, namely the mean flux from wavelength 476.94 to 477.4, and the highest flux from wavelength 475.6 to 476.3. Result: 98.1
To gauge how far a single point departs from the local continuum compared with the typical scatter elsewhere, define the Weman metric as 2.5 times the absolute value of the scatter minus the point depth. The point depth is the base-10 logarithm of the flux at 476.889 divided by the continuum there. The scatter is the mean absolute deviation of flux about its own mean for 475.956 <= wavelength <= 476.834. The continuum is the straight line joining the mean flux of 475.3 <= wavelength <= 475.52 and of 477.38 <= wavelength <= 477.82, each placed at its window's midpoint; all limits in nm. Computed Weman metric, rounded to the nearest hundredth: 0.22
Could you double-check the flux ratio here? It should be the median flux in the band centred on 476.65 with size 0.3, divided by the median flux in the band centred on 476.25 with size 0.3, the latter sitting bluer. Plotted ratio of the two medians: 1.021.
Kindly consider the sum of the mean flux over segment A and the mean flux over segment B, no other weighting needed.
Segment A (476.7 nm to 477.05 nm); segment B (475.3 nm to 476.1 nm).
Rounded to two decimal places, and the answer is 19.51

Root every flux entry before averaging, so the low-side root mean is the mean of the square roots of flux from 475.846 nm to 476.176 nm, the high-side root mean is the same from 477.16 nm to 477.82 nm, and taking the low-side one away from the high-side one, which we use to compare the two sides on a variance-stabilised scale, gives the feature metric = 0.08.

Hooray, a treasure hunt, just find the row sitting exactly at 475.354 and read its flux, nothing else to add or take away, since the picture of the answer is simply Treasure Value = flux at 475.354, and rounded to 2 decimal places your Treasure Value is 9.61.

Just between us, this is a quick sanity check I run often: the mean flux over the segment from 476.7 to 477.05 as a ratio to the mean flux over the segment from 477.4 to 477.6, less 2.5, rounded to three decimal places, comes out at -1.524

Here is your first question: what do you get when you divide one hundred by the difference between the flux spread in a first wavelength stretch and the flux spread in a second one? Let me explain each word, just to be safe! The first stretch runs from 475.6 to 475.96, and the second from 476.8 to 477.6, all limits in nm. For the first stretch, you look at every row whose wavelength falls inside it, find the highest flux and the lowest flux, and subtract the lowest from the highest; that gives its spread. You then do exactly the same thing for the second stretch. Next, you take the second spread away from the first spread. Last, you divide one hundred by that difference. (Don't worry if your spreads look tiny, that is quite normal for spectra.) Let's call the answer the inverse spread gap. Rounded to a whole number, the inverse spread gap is -370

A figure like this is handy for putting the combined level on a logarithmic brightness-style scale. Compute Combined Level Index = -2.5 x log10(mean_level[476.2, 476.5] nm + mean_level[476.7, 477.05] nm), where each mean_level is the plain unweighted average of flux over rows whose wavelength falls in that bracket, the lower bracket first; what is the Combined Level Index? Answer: -3.23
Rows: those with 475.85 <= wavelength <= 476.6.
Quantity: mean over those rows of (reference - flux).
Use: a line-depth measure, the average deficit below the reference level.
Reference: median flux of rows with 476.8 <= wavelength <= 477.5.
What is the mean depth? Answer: 0.4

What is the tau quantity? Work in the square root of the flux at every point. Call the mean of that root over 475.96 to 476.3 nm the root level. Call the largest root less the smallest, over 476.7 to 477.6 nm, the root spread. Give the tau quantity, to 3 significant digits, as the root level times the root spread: 0.171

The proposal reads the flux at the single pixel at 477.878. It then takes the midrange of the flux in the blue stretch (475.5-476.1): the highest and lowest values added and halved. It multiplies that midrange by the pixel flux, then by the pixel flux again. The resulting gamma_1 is 943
